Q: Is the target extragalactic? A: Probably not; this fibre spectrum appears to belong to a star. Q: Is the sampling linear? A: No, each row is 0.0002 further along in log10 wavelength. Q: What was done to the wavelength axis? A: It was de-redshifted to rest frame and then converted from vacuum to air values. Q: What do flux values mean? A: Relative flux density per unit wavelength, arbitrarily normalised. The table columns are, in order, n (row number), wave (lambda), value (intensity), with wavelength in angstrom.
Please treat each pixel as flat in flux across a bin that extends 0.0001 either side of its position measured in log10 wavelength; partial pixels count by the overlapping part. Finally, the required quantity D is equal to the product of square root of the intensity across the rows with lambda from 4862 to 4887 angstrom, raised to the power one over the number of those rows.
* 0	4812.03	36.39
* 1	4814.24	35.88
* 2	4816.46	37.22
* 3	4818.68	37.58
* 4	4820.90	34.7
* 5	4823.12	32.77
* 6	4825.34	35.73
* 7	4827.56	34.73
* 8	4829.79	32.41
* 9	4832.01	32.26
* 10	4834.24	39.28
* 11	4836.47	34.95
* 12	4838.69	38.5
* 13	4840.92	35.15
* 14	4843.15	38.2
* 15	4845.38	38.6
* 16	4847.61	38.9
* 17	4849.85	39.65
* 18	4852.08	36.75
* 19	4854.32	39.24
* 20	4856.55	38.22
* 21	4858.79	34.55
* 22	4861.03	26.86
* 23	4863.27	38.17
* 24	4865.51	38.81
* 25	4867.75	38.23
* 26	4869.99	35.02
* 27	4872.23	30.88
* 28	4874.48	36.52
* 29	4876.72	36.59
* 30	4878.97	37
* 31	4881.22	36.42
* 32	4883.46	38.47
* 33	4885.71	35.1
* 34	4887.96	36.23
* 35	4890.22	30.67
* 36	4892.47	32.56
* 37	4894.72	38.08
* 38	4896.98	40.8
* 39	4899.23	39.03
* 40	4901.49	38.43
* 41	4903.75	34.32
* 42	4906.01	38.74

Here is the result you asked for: 6.03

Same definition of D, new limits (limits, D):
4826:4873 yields 6.00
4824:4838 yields 5.90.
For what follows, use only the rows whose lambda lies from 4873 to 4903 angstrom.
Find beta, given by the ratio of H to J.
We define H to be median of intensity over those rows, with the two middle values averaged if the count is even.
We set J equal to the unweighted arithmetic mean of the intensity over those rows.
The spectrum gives 1.00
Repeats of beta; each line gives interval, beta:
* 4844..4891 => 1.01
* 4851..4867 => 1.06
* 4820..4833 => 1.00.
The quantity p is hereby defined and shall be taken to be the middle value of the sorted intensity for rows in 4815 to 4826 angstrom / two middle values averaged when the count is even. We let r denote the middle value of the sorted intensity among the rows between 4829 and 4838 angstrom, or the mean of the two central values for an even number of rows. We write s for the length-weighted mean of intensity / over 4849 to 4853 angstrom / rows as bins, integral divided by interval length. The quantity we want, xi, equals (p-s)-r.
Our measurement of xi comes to -36.2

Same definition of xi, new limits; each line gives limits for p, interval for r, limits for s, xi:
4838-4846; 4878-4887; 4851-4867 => -34.5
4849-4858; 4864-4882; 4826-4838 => -32.7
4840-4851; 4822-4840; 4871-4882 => -31.7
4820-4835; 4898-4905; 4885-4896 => -38.3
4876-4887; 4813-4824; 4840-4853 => -37.2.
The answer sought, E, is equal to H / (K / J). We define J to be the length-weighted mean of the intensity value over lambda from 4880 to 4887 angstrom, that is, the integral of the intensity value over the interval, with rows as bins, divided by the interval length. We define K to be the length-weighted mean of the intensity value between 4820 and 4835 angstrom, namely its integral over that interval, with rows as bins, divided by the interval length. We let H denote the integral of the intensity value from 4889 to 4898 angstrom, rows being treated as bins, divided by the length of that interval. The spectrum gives 37.8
